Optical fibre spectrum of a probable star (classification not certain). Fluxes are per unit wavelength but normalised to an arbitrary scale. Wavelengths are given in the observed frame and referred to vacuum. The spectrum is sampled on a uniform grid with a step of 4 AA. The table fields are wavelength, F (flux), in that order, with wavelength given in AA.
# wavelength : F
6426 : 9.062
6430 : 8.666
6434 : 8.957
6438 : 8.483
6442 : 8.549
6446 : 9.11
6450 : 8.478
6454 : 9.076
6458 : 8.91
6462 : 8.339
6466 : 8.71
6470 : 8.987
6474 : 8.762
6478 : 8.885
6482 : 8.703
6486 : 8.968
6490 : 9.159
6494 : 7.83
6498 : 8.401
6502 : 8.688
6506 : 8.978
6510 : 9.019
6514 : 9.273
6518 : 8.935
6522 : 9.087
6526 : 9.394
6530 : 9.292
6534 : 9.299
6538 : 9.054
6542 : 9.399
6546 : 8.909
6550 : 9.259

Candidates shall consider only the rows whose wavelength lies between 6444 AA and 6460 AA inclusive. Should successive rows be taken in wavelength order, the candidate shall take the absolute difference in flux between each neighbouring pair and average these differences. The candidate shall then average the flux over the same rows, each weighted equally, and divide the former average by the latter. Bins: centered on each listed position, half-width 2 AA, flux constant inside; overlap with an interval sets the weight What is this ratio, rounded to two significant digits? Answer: 0.052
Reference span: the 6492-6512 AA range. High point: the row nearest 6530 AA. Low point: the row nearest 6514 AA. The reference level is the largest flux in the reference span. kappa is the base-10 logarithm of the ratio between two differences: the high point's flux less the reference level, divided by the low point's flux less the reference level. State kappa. 0.0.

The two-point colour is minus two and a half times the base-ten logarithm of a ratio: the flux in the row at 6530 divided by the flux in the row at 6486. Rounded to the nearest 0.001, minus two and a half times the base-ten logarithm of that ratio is -0.039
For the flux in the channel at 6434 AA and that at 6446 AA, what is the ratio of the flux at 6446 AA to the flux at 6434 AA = 1.02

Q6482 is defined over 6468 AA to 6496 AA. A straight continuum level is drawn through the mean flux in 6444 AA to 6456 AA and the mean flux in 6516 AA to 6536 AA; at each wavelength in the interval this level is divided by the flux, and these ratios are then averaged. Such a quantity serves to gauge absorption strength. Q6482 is 1.03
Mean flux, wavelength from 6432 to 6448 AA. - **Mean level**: 8.8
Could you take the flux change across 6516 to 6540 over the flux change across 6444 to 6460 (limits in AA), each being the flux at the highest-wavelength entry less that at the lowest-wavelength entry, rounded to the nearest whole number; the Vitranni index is -1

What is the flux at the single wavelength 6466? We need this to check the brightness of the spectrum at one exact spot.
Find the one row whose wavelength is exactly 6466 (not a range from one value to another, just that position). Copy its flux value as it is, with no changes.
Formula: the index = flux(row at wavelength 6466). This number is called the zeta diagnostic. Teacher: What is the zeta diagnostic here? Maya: 8.71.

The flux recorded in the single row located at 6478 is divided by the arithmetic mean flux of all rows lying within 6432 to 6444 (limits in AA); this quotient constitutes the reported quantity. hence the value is 1.03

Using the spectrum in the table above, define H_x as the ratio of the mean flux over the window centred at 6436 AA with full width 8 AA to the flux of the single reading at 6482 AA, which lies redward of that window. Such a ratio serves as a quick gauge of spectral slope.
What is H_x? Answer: 1.00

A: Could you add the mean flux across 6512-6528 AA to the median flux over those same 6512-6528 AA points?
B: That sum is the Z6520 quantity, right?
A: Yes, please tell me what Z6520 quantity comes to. 18.4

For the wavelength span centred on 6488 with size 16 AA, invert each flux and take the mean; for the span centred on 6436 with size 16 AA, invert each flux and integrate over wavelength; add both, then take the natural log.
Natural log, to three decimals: 0.675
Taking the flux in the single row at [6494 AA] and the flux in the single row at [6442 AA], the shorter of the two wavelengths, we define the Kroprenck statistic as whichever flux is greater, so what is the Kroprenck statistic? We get 8.55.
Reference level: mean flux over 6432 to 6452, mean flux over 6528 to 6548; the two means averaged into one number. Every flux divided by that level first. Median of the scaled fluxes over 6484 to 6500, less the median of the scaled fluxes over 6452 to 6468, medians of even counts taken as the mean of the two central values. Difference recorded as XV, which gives -0.014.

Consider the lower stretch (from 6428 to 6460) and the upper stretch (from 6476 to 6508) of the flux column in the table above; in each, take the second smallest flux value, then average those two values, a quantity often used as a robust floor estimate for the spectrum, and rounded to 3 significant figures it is 8.44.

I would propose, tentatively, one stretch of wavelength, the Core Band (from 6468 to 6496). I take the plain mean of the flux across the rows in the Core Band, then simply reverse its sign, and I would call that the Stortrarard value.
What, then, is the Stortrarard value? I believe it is -8.76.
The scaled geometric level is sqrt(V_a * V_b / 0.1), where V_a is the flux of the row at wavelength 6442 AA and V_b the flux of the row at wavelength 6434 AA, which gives 27.7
